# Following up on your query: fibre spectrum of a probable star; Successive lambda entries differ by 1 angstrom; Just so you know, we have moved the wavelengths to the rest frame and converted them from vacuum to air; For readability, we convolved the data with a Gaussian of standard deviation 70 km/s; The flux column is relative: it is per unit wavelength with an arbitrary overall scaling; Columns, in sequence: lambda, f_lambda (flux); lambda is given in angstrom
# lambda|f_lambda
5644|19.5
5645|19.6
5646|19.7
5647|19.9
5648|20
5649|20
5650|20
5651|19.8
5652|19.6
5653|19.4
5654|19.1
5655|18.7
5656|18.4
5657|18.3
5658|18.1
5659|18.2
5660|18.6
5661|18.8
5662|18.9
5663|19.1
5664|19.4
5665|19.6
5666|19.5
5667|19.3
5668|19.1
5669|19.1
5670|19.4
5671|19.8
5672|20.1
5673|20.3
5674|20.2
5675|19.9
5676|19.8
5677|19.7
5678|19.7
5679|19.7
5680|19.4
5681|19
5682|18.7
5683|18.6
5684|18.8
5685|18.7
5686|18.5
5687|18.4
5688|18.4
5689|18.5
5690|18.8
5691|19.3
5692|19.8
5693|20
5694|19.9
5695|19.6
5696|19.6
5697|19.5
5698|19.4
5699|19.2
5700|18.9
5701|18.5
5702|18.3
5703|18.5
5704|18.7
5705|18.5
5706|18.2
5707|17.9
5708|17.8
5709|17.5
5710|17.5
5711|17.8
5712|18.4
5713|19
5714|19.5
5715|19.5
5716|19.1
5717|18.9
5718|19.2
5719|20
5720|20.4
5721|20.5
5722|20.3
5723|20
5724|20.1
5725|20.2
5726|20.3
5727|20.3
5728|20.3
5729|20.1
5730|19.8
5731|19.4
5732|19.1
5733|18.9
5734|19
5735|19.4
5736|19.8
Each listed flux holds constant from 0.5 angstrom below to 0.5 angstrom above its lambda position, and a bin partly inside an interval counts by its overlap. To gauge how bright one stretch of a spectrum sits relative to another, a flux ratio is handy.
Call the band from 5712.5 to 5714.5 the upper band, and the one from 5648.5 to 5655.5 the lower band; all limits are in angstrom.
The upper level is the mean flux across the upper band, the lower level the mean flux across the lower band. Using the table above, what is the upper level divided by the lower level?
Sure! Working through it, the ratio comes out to 0.99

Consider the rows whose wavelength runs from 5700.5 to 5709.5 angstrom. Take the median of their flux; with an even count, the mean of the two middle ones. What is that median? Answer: 18.3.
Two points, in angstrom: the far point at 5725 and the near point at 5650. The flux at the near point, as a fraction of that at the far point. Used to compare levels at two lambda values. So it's 0.99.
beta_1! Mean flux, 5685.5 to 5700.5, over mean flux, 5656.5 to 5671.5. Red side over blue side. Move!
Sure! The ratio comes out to 1.01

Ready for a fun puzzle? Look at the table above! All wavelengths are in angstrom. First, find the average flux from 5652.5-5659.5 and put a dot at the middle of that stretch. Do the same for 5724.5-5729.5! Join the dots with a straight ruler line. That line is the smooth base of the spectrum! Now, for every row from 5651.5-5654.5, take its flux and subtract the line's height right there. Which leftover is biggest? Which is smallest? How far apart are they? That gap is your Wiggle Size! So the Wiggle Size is 0.55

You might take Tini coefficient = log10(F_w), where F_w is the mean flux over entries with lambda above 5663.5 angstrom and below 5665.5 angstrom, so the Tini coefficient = 1.290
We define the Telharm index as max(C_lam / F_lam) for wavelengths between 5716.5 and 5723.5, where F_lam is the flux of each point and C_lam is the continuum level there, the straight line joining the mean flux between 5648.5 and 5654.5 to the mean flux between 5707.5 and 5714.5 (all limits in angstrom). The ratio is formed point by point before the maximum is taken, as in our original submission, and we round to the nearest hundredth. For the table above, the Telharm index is 0.96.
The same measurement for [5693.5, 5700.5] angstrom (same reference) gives 0.98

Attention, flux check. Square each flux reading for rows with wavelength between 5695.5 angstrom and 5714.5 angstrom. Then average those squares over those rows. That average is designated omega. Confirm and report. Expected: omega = 345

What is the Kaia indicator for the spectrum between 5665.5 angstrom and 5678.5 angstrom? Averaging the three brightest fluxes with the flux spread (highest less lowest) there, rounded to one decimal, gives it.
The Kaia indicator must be 10.7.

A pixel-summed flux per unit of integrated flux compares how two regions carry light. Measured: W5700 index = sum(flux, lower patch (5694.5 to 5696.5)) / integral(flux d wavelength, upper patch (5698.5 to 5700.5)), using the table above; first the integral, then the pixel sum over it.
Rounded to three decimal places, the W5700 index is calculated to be 1.029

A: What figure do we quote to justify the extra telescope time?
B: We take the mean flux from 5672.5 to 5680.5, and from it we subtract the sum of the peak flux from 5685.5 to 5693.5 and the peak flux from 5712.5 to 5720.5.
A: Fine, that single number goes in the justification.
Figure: -20.6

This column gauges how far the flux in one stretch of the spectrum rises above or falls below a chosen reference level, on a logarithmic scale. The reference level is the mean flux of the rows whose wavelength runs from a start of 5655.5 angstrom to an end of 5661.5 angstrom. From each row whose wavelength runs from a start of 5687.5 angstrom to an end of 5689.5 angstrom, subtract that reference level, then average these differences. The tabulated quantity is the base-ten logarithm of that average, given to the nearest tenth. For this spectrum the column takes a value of -1.3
